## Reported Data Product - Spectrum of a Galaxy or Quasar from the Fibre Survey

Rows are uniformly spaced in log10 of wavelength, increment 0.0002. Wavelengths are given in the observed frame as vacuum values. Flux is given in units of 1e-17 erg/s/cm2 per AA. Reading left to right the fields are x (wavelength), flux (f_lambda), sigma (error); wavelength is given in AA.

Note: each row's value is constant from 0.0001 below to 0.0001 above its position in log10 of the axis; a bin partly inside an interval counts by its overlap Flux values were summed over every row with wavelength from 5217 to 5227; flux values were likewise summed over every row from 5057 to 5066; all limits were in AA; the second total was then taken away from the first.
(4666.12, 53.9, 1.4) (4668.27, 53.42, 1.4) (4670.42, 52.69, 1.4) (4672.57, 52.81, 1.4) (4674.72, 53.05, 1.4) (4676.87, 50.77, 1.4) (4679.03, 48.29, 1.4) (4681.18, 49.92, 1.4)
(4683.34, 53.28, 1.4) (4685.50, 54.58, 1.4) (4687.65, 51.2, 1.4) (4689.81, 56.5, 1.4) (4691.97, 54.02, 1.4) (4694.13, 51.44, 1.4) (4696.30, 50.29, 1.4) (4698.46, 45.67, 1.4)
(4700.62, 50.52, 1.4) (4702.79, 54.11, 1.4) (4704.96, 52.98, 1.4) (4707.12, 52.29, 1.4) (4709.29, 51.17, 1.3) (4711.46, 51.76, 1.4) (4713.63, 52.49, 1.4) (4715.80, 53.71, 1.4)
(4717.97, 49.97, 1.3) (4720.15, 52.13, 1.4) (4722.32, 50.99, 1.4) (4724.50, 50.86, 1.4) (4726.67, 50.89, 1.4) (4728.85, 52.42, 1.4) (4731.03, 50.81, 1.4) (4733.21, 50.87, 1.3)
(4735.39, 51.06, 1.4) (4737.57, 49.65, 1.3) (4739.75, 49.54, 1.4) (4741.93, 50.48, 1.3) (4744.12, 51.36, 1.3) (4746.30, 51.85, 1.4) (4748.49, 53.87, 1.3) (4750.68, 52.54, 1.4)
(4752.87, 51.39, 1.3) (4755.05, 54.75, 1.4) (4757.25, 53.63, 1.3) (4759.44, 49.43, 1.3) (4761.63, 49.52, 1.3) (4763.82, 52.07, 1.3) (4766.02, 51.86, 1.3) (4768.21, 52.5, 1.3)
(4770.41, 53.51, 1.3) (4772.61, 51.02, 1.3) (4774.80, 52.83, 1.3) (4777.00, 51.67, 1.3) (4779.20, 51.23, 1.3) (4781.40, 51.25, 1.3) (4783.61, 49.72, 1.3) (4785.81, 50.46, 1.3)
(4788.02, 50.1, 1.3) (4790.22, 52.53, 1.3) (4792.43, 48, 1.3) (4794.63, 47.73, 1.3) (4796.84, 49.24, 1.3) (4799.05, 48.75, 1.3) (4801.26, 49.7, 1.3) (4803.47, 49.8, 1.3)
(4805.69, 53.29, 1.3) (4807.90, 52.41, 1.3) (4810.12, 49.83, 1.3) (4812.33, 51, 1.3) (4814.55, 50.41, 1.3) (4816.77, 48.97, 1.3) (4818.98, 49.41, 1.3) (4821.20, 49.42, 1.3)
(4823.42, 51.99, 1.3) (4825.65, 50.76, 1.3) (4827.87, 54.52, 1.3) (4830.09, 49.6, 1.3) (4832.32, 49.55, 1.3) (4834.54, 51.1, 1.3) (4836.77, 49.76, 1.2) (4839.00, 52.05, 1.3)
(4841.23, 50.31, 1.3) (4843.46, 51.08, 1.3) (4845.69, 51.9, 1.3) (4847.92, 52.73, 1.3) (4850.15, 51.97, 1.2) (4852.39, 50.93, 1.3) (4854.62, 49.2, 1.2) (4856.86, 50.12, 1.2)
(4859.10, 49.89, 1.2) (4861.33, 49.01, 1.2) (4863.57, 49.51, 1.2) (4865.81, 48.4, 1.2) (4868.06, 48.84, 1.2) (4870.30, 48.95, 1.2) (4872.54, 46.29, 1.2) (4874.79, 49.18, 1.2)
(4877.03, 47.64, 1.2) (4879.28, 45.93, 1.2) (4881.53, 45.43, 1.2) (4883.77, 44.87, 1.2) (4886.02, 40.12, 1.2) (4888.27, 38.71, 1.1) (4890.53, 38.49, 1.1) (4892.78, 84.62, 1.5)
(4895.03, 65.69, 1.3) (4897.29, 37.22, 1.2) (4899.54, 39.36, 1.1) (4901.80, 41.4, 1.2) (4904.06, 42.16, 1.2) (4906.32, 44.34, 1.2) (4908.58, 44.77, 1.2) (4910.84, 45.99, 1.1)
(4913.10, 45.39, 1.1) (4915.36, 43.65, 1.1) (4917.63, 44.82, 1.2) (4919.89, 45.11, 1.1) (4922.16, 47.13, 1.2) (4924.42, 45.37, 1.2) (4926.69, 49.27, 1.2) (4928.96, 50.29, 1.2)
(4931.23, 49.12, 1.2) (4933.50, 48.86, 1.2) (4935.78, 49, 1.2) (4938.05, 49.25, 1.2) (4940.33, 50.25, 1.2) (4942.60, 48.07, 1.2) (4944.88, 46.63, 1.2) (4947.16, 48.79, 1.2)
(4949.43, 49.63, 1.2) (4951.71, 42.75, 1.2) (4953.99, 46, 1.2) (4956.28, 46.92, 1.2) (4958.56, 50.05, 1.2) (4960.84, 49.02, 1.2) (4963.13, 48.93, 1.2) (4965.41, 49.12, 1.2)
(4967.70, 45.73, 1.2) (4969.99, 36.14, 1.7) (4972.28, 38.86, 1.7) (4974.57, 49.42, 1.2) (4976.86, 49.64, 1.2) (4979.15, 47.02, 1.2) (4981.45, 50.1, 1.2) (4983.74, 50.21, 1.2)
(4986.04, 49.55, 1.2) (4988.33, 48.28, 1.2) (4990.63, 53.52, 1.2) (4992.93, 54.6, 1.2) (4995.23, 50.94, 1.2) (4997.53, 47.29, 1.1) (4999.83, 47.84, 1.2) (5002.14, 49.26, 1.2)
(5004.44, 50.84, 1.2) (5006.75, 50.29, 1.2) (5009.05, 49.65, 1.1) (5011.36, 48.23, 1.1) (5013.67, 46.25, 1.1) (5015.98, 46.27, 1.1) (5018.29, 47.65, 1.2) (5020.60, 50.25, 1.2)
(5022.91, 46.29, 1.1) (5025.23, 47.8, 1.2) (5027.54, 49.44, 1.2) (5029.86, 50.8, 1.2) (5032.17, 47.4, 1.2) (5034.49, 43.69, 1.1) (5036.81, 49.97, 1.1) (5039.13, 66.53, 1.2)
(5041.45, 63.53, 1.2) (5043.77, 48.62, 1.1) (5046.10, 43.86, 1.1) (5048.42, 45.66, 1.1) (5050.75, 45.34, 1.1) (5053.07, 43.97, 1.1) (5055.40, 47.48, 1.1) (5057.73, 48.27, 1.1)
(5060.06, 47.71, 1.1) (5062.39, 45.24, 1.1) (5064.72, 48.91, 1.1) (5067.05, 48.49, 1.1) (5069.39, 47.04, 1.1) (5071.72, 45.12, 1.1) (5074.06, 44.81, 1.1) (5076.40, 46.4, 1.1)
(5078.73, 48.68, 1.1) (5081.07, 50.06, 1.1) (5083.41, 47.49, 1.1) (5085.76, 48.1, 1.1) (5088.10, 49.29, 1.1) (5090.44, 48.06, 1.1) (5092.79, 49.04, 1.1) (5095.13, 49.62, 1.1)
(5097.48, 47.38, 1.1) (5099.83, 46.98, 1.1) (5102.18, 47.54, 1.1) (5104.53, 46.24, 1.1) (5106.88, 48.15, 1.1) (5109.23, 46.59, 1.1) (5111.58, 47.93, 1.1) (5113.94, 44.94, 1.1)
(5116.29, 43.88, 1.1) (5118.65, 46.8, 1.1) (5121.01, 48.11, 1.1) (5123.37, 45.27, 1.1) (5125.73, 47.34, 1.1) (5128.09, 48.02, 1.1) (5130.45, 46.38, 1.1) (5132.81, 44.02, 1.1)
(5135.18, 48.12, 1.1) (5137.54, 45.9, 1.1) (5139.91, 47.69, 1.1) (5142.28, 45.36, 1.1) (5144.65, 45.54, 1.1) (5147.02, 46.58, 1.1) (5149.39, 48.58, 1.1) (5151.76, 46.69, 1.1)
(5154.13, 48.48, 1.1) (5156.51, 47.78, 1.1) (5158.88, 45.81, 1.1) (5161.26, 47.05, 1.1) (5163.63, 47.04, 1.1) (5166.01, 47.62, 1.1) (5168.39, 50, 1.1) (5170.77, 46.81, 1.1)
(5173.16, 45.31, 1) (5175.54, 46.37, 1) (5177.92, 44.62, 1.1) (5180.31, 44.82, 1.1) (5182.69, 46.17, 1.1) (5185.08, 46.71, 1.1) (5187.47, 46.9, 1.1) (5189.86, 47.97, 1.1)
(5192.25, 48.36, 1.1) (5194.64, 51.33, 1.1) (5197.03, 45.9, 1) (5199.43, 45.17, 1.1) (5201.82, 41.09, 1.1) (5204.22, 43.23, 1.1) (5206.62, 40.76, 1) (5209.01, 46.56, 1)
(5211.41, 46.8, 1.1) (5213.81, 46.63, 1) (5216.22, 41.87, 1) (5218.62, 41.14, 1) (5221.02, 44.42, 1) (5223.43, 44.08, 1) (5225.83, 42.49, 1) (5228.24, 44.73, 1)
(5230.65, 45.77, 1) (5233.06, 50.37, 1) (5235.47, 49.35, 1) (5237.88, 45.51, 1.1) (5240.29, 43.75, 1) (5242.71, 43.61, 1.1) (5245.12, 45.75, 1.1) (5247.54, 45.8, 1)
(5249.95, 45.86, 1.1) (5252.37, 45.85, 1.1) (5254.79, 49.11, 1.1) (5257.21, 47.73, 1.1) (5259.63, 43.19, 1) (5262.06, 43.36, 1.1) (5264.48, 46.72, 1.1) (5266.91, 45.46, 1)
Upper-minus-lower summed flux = -18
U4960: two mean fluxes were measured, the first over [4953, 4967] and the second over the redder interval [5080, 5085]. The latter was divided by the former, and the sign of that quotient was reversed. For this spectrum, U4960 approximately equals -1.01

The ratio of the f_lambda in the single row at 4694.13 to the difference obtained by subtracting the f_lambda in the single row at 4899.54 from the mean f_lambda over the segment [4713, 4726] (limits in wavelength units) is 4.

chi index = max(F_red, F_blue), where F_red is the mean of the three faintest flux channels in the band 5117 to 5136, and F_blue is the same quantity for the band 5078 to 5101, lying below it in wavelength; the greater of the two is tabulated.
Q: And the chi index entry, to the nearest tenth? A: 47.3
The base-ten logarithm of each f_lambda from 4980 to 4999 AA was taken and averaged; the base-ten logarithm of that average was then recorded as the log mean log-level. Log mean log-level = 0.231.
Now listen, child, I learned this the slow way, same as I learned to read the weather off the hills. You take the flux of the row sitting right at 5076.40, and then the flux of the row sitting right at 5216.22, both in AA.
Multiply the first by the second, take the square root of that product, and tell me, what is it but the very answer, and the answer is 44.1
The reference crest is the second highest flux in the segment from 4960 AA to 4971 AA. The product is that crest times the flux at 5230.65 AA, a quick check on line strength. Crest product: 2244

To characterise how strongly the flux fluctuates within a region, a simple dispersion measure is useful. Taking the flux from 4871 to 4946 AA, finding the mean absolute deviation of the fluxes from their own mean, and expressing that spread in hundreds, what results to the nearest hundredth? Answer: 0.05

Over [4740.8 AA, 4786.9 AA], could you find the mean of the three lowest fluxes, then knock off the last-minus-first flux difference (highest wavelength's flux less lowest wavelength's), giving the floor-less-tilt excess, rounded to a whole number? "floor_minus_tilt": 50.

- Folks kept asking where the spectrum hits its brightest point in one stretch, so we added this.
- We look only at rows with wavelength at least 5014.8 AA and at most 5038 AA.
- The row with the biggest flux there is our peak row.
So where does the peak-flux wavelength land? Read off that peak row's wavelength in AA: 5029.86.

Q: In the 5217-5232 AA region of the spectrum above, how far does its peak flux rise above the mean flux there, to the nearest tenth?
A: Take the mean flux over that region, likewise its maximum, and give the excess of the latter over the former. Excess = 2.0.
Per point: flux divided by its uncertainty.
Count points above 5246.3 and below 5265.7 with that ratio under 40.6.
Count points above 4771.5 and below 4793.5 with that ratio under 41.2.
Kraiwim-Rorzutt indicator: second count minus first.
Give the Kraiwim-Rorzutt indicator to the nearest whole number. 9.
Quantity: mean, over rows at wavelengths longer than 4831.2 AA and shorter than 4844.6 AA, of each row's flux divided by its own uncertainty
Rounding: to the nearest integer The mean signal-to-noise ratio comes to 39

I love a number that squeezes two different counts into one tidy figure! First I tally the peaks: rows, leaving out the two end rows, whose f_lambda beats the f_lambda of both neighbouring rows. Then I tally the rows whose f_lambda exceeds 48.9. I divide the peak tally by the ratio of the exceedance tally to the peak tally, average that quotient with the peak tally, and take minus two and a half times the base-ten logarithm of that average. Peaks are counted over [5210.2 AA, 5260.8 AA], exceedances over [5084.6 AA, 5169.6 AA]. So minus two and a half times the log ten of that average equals -1.5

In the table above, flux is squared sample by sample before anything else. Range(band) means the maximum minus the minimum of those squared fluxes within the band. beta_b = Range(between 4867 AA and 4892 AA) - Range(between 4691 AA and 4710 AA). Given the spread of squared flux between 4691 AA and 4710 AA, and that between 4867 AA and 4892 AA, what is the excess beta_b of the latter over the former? 95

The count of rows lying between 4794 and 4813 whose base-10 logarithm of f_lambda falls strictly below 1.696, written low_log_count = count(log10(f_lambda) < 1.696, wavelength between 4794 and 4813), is 3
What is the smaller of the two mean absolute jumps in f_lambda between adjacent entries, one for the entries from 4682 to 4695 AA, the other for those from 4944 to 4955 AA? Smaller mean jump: 3.0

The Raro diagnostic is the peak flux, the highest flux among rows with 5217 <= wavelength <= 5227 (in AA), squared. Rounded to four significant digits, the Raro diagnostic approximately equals 1973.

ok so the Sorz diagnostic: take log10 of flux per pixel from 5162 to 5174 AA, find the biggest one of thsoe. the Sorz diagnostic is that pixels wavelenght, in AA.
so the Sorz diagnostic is 5168.39 AA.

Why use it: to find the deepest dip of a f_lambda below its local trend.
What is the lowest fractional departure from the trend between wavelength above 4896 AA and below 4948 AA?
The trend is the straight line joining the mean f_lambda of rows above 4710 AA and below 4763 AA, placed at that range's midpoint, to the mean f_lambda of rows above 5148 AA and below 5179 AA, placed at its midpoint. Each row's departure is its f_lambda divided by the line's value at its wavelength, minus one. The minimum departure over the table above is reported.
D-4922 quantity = -0.25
